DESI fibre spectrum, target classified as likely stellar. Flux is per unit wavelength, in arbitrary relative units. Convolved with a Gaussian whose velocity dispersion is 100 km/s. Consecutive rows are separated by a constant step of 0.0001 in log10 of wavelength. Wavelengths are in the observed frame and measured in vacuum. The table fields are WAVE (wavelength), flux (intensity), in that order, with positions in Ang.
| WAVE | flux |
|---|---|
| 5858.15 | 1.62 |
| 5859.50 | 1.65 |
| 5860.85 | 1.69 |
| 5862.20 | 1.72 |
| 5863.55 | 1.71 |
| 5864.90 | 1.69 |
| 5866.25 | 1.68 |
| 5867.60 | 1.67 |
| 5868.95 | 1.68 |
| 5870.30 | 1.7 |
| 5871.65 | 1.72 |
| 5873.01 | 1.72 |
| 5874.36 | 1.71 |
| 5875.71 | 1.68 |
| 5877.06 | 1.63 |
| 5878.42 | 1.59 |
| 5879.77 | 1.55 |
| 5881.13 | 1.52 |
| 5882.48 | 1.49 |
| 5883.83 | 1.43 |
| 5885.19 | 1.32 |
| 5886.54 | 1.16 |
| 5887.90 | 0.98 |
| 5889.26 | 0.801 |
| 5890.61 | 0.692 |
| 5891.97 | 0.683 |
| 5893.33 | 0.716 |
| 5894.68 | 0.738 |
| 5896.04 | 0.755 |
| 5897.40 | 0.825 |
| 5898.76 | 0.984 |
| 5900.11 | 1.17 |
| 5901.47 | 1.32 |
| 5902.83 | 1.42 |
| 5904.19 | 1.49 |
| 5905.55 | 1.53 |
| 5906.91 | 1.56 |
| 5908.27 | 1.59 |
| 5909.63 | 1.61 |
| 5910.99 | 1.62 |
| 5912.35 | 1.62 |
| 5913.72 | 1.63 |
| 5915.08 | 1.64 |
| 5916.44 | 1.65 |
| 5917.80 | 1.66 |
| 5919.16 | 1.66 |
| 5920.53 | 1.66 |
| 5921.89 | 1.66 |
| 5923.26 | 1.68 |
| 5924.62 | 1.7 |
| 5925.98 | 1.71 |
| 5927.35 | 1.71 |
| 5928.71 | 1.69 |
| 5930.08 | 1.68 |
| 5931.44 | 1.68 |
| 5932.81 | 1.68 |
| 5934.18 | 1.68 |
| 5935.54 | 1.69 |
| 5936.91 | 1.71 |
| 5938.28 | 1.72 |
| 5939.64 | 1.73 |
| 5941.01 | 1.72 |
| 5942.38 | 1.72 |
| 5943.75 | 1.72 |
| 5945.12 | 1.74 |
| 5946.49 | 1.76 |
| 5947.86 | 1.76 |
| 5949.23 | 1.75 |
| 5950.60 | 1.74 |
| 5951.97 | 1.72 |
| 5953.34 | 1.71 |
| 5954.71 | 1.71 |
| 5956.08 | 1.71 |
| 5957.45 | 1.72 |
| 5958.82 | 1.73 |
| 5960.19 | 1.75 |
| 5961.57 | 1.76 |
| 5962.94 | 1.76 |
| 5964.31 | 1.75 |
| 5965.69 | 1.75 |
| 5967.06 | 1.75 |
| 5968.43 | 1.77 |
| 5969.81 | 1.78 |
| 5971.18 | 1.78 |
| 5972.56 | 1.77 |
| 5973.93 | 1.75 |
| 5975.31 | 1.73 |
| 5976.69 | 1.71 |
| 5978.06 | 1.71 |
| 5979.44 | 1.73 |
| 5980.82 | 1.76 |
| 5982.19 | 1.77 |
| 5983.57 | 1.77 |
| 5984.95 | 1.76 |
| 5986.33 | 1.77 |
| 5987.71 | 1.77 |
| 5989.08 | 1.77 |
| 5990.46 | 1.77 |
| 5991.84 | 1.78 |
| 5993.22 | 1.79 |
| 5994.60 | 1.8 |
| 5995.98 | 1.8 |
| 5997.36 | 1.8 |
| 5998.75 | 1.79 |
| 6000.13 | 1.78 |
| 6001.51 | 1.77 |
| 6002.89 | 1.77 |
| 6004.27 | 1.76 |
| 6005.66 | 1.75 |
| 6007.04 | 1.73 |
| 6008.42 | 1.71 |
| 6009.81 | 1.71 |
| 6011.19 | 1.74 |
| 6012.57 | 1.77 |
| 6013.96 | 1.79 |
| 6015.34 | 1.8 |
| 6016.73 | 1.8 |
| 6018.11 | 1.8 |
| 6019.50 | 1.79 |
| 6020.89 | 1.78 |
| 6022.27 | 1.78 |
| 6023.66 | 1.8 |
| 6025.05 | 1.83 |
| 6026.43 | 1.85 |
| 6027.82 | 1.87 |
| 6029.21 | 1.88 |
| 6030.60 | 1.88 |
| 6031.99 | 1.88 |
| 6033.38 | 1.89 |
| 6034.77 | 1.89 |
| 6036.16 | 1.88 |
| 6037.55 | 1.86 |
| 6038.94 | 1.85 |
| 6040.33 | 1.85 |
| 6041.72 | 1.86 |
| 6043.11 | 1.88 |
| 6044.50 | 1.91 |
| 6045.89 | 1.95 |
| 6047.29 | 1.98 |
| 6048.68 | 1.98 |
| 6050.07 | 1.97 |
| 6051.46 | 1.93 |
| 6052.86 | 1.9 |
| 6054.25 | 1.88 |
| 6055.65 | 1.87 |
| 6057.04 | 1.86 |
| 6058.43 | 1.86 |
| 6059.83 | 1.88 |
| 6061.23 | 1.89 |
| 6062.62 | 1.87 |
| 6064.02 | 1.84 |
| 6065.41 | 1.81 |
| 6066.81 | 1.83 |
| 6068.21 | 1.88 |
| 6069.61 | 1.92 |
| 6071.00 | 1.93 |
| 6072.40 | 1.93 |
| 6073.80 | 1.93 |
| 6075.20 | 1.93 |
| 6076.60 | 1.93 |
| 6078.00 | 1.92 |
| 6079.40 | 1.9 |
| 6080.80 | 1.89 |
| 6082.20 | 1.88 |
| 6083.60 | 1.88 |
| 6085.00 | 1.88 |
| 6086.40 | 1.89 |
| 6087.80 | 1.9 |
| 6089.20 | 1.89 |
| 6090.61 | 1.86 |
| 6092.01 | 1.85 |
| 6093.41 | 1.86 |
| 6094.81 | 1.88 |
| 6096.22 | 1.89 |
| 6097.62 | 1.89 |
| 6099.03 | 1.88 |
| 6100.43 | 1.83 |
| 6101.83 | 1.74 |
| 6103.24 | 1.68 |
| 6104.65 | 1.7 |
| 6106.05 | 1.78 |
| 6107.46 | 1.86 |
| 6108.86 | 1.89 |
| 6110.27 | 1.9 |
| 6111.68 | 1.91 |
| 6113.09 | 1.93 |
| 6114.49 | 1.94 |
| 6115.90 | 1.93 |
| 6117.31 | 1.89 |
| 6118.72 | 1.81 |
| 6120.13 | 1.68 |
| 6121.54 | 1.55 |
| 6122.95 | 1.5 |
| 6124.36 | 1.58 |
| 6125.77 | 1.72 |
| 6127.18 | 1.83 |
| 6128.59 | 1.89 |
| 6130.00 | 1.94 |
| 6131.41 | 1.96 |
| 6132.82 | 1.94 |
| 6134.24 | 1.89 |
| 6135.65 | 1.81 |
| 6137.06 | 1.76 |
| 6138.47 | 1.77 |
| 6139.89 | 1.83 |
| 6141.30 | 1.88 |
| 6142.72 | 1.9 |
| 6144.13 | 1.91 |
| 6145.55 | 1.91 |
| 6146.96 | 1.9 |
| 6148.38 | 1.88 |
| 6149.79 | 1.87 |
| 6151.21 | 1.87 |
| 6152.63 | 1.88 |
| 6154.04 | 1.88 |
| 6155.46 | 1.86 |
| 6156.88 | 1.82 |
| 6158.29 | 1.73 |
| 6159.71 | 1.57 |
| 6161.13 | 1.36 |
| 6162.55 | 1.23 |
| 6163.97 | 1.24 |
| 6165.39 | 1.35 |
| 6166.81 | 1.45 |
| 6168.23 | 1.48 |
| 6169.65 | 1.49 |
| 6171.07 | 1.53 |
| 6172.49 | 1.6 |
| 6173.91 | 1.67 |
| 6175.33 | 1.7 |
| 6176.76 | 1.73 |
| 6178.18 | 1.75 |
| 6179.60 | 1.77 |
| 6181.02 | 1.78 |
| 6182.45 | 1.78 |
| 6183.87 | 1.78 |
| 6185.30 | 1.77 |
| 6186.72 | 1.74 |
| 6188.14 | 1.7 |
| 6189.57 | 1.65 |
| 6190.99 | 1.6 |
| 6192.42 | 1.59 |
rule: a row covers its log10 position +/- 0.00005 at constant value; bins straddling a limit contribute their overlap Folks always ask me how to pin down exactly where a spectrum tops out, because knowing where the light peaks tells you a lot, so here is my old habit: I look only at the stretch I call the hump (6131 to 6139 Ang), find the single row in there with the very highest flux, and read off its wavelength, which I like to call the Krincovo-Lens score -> 6131.41 Ang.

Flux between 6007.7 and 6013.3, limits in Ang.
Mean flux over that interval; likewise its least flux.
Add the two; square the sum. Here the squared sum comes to 12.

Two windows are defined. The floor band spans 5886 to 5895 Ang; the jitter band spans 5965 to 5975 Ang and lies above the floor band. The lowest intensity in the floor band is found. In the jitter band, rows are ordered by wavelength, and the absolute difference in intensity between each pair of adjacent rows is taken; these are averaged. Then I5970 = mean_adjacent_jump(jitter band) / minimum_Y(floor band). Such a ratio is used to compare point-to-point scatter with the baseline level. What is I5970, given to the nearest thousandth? 0.015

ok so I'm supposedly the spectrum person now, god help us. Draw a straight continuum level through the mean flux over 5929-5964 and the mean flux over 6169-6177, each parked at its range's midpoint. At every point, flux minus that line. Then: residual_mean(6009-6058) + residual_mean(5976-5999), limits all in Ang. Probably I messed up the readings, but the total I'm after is 0.24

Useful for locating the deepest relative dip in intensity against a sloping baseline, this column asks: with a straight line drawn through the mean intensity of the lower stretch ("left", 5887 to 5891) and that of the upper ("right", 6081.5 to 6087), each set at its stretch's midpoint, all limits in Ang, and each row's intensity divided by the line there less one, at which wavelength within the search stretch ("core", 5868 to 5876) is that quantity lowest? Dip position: 5875.71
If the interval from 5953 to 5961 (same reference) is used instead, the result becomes 5958.82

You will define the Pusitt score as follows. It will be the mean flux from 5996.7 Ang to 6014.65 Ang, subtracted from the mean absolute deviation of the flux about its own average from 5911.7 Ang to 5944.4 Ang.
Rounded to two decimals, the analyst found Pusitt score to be -1.73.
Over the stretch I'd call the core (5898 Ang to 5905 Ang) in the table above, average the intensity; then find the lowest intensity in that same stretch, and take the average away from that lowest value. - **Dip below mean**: -0.293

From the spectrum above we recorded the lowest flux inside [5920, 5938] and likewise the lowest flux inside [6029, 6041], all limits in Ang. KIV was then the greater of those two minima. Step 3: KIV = 1.85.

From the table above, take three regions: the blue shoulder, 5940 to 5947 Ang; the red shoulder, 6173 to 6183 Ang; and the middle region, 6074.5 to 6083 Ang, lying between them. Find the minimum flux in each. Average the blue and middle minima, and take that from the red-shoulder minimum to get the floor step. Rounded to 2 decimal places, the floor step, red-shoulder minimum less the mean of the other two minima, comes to -0.13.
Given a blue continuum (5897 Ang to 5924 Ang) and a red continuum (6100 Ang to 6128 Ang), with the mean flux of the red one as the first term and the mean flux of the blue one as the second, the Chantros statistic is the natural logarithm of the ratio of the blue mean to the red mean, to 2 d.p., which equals -0.17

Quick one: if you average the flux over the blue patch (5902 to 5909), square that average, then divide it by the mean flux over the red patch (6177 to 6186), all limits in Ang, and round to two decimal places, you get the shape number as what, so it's 1.30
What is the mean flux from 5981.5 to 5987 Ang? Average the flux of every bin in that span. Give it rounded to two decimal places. 1.77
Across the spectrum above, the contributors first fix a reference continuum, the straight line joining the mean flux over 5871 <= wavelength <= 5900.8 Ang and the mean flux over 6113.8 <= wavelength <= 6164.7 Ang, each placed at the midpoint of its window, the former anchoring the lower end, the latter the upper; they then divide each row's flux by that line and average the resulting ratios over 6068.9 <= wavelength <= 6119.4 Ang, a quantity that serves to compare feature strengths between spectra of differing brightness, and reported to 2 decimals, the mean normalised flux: 1.12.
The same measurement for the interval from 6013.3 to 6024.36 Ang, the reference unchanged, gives 1.19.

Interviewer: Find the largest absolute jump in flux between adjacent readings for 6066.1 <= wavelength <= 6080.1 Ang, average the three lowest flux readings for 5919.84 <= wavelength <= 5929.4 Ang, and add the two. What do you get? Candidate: 1.72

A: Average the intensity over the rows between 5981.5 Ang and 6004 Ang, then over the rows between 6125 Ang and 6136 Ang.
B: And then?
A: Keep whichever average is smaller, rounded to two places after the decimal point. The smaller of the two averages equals 1.78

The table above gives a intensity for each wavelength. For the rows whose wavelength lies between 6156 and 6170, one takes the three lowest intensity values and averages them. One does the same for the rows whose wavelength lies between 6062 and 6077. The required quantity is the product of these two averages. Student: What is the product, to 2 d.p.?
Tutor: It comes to 2.33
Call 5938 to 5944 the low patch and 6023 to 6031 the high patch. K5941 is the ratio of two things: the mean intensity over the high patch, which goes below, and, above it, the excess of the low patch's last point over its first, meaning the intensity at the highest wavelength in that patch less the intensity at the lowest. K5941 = 0.00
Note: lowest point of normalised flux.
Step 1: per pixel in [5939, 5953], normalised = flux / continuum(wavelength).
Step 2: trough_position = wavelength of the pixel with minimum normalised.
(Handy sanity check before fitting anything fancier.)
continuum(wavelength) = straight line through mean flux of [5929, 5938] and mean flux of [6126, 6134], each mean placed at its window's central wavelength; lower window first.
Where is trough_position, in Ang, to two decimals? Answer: 5951.97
